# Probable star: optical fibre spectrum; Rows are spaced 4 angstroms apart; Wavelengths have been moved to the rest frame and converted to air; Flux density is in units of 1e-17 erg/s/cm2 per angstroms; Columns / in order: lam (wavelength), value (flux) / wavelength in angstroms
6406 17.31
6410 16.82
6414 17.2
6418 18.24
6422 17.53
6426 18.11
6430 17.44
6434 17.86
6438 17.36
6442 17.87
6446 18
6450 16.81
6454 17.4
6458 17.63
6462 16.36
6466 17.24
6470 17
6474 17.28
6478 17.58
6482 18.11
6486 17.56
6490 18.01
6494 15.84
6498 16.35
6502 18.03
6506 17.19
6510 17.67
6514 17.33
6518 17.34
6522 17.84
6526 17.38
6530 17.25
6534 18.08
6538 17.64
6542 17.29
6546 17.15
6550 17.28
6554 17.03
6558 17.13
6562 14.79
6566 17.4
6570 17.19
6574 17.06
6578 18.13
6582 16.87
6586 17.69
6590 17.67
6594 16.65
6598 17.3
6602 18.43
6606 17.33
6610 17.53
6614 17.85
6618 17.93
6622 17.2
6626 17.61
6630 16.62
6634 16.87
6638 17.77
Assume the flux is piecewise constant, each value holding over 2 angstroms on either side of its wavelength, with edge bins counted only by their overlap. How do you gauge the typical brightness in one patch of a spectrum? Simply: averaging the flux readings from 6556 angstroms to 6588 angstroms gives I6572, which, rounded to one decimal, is 17.0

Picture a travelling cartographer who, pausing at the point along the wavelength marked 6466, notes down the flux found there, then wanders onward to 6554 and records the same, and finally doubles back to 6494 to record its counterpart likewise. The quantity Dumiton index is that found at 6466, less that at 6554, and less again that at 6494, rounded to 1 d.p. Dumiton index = -15.6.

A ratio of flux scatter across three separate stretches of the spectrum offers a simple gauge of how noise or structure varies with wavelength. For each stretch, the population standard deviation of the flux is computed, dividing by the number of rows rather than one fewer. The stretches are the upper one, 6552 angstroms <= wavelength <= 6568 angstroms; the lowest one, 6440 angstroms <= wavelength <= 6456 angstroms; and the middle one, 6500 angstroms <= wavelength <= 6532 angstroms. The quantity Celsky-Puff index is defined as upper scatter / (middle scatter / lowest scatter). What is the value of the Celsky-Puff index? 1.71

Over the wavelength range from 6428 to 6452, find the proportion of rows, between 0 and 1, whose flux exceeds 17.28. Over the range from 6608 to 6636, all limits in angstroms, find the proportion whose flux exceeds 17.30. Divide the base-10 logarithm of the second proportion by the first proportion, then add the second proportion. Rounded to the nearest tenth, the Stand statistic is 0.3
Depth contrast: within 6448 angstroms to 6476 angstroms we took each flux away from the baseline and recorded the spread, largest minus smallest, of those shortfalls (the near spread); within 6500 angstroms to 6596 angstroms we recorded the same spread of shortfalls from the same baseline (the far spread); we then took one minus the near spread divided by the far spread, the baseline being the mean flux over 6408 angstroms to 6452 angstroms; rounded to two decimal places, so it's 0.62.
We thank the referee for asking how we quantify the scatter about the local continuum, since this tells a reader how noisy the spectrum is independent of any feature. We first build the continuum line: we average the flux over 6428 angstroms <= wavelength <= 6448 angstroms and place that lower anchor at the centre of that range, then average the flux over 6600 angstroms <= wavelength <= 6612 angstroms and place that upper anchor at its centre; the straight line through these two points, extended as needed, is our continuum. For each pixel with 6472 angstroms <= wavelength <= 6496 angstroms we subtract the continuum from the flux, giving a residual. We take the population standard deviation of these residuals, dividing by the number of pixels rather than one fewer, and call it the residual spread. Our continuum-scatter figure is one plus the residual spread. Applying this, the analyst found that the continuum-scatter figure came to 1.75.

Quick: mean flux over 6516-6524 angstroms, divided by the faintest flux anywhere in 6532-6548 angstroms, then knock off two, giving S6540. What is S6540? -0.97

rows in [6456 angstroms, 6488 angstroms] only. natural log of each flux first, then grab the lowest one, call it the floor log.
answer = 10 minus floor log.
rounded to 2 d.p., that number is 7.21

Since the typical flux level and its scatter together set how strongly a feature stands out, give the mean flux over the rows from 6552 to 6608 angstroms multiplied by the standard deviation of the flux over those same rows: 14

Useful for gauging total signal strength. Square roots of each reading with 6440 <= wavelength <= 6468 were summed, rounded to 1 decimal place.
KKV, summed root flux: 29.1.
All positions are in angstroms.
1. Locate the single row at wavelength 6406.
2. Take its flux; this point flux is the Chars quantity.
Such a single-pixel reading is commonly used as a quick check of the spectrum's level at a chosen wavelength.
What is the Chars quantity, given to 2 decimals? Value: 17.31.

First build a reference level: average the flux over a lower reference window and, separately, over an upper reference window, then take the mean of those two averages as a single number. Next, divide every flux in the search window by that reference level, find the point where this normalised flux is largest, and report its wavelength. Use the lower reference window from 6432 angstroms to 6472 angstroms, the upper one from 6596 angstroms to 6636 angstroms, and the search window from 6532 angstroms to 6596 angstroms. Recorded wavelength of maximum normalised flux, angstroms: 6578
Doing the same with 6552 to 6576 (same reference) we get 6566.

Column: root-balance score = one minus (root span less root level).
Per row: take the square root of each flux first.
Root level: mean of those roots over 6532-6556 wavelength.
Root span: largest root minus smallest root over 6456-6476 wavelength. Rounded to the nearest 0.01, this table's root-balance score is 5.02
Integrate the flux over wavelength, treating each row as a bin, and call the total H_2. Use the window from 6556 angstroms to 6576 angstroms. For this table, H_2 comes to 334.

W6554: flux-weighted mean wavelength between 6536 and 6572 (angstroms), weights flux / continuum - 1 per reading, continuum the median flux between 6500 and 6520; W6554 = 6562.0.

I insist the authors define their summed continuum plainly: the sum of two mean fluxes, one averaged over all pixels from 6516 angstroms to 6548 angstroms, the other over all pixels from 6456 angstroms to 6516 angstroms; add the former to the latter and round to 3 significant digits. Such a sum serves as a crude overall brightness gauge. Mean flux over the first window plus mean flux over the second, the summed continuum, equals 34.8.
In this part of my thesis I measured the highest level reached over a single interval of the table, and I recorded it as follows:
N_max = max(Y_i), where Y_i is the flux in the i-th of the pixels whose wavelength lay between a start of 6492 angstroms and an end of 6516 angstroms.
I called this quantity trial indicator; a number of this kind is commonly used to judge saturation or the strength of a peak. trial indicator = 18.03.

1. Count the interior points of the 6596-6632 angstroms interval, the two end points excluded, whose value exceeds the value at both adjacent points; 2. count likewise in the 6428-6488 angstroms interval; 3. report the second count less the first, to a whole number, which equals 2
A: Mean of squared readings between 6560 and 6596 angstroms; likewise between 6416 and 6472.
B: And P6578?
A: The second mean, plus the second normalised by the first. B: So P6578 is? 307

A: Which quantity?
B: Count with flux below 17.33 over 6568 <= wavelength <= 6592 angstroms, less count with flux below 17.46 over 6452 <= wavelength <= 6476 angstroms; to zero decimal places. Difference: -2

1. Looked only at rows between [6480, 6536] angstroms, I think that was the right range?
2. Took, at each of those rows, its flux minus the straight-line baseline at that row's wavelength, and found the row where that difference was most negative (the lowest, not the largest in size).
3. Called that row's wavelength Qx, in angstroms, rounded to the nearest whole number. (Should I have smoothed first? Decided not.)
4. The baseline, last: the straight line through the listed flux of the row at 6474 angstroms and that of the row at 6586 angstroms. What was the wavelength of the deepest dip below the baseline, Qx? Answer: 6494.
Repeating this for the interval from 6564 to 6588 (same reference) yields 6582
